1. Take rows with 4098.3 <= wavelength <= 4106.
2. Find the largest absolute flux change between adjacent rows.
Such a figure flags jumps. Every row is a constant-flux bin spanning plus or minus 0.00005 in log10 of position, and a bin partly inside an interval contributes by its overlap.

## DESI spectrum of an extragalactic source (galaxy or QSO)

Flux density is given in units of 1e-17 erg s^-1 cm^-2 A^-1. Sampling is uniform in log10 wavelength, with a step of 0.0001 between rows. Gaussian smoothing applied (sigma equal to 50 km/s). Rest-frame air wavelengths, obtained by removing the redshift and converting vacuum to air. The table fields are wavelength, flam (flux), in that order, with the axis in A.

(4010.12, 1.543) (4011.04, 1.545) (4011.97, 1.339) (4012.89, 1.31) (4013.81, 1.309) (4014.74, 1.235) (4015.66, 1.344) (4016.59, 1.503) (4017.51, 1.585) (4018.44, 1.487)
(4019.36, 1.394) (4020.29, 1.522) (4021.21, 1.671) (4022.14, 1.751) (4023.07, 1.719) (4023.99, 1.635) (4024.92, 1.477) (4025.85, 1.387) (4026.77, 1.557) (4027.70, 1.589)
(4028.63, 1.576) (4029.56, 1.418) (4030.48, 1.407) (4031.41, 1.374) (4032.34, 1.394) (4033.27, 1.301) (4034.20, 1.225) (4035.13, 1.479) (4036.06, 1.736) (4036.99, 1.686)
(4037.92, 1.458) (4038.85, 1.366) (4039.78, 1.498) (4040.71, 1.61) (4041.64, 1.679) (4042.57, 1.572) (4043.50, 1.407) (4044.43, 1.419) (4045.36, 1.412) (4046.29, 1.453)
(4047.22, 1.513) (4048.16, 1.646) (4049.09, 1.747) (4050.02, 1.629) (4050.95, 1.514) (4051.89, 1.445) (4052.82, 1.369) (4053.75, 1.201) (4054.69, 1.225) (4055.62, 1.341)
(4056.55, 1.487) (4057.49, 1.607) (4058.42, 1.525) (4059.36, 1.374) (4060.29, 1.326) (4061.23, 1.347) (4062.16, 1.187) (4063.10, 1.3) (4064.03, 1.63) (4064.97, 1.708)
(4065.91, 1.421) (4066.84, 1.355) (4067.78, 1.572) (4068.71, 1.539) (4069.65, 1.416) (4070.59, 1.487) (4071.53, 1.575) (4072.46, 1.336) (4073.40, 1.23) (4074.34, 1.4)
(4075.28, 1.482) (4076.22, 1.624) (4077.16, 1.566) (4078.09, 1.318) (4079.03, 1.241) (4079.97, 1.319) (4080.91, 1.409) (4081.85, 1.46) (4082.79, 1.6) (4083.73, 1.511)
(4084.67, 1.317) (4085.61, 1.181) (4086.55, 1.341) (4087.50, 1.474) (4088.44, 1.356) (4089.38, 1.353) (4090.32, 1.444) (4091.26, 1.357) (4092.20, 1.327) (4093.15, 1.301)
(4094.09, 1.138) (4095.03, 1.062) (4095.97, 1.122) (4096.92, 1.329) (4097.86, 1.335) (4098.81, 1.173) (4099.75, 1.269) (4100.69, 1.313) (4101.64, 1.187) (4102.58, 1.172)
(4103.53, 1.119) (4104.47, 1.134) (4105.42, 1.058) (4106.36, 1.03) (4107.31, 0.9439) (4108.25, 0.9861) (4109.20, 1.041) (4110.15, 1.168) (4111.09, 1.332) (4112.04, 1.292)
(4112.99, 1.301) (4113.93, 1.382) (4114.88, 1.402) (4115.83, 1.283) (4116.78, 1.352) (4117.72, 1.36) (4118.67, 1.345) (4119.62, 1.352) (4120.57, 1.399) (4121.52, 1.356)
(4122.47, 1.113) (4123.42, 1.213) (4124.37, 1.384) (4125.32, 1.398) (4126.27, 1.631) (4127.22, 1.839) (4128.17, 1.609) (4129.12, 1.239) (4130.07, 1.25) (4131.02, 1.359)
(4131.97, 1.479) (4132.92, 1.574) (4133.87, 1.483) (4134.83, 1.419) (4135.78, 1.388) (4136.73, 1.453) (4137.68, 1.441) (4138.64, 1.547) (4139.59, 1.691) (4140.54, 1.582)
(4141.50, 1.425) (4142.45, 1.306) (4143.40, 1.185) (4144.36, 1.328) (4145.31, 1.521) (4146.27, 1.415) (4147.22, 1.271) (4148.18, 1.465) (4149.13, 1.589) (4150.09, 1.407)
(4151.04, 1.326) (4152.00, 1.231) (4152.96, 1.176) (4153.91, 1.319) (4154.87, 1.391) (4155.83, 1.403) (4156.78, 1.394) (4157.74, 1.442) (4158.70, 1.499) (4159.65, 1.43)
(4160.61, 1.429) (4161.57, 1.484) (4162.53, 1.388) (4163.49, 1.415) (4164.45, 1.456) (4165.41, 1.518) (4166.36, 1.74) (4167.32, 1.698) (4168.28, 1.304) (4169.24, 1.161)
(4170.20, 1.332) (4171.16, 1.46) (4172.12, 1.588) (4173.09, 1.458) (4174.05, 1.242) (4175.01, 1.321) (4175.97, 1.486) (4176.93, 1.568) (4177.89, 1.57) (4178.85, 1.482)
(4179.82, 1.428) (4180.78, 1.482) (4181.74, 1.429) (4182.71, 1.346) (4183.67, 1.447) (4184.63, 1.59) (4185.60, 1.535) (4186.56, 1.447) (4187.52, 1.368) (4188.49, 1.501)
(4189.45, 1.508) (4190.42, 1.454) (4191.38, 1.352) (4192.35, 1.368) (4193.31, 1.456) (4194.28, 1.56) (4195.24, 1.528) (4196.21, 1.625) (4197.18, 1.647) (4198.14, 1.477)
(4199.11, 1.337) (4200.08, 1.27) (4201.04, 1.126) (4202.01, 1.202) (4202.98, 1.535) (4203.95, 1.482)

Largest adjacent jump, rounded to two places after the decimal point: 0.13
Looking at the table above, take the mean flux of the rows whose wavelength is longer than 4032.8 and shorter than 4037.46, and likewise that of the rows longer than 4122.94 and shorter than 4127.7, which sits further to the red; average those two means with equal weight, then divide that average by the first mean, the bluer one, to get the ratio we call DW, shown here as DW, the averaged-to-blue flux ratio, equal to 1.00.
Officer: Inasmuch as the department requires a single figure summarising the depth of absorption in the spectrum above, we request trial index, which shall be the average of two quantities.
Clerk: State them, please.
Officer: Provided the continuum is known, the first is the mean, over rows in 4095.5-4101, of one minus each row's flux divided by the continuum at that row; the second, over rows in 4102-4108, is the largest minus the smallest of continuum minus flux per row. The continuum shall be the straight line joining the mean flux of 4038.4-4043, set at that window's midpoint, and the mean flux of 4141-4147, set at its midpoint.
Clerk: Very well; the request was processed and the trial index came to 0.17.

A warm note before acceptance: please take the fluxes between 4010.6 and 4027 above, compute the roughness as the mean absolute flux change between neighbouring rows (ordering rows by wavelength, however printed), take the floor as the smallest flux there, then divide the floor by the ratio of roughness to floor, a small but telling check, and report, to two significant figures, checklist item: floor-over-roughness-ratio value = 15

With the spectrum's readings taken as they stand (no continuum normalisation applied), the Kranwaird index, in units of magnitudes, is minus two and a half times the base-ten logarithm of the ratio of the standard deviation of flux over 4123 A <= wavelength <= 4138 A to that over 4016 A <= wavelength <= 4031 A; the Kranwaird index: -0.4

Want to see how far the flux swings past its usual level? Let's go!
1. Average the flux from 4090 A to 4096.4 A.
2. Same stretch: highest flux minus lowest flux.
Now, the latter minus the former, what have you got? -0.87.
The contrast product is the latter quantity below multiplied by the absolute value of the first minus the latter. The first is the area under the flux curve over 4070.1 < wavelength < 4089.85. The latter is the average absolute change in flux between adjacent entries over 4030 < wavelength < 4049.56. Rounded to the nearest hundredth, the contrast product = 2.83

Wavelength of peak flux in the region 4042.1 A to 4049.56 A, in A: 4049.09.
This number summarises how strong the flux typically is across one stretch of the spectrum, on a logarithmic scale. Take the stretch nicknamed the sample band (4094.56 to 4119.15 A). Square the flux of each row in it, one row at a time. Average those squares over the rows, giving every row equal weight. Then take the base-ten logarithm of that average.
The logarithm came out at 0.17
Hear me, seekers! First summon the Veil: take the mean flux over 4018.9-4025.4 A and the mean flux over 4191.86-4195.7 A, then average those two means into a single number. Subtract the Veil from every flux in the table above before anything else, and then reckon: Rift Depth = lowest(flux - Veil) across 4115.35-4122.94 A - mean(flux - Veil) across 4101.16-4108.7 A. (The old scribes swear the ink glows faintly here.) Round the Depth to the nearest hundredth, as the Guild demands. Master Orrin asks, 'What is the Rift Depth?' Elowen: 0.03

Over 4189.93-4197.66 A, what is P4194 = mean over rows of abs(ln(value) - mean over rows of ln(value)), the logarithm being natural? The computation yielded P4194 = 0.061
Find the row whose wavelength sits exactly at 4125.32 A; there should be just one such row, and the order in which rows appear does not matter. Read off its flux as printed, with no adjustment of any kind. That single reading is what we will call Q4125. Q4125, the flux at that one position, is 1.398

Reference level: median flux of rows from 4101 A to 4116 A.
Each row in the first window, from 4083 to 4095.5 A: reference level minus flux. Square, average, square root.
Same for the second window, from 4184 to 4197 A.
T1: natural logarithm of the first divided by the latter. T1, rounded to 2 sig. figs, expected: -0.51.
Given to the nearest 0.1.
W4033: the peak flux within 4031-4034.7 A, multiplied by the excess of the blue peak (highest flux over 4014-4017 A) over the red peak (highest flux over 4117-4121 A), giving 0.1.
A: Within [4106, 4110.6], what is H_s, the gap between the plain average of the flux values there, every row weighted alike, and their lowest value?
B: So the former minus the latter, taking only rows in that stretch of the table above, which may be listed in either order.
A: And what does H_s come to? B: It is 0.09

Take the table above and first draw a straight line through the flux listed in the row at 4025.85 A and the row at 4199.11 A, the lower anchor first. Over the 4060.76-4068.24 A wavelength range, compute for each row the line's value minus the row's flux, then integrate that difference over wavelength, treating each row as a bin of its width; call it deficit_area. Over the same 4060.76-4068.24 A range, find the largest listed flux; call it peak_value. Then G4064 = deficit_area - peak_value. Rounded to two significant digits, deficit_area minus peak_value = -2.2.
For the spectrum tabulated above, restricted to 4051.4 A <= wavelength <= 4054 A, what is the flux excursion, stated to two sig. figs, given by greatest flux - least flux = 0.24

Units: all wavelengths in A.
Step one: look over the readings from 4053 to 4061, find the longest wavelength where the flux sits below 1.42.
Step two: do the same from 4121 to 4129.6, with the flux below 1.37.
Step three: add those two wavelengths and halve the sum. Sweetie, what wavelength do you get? 4094.7 A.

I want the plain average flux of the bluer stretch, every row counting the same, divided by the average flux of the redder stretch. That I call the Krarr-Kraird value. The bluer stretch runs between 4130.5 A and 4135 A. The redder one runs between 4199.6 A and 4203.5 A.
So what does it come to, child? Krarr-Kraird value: 1.14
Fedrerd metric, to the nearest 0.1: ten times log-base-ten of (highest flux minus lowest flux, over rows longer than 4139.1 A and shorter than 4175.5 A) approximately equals -2.4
